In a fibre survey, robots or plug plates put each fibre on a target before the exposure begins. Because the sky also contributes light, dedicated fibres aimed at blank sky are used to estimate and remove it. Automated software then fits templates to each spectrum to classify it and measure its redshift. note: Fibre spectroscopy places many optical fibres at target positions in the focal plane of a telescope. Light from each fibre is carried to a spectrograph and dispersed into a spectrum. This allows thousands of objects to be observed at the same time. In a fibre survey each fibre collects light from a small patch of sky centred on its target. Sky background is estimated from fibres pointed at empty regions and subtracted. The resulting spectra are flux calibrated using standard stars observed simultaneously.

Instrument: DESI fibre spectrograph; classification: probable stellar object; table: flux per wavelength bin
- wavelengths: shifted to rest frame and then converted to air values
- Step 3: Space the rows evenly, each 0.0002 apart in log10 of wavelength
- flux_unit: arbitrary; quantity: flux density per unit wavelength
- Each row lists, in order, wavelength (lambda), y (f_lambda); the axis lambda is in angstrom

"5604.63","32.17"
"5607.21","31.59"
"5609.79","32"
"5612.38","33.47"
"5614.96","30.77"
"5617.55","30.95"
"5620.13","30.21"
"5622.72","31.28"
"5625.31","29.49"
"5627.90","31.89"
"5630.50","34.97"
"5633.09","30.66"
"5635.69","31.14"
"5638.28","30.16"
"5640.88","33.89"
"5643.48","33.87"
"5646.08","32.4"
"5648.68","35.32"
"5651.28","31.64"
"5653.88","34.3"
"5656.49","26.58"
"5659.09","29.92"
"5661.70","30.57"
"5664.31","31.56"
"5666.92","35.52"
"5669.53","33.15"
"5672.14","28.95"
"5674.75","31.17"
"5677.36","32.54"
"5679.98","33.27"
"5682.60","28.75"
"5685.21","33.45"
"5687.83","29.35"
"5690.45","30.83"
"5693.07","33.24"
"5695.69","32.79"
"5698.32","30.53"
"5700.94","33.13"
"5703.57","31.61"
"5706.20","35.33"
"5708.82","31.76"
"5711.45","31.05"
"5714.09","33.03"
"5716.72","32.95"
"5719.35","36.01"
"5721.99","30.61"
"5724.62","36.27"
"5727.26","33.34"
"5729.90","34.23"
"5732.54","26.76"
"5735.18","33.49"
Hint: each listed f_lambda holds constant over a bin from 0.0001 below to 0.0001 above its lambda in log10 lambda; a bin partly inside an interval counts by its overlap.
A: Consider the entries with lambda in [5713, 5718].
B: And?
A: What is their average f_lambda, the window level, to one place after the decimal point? 33.0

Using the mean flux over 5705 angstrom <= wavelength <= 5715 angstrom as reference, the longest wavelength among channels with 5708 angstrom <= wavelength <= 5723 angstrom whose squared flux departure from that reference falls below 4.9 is 5721.99 angstrom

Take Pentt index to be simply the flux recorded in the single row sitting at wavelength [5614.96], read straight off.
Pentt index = 30.77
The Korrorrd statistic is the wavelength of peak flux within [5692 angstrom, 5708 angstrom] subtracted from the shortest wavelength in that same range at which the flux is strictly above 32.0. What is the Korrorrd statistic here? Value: -13.1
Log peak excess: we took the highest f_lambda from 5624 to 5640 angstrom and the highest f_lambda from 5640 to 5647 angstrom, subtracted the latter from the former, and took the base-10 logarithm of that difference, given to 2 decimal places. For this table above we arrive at 0.03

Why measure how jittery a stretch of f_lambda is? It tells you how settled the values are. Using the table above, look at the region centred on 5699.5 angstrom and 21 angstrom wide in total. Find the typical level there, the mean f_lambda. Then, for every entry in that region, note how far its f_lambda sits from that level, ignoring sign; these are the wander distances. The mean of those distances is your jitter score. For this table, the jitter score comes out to 1.2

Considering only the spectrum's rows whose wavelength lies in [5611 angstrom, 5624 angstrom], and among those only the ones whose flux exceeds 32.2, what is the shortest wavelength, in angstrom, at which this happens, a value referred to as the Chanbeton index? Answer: 5612.38 angstrom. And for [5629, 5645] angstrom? 5630.50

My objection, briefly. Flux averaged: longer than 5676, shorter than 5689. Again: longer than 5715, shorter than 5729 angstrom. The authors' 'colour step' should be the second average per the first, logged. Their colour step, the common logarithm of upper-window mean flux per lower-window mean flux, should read 0.03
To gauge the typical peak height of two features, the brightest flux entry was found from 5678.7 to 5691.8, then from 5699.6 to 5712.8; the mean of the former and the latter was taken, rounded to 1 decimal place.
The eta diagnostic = 34.4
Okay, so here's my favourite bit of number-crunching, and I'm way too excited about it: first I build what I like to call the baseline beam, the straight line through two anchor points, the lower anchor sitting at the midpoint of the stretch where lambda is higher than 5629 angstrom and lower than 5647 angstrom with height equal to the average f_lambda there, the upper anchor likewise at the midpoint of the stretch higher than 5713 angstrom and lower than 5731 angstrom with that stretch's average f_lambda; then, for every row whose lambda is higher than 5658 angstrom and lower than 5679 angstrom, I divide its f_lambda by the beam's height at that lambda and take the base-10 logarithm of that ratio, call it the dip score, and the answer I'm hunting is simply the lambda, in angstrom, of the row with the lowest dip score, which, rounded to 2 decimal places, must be 5672.14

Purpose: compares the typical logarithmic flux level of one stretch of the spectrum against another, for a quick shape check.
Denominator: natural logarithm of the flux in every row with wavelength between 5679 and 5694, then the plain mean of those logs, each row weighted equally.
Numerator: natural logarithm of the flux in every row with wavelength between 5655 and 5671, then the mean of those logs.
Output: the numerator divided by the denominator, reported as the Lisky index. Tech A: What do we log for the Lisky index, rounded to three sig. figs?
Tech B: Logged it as 0.997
